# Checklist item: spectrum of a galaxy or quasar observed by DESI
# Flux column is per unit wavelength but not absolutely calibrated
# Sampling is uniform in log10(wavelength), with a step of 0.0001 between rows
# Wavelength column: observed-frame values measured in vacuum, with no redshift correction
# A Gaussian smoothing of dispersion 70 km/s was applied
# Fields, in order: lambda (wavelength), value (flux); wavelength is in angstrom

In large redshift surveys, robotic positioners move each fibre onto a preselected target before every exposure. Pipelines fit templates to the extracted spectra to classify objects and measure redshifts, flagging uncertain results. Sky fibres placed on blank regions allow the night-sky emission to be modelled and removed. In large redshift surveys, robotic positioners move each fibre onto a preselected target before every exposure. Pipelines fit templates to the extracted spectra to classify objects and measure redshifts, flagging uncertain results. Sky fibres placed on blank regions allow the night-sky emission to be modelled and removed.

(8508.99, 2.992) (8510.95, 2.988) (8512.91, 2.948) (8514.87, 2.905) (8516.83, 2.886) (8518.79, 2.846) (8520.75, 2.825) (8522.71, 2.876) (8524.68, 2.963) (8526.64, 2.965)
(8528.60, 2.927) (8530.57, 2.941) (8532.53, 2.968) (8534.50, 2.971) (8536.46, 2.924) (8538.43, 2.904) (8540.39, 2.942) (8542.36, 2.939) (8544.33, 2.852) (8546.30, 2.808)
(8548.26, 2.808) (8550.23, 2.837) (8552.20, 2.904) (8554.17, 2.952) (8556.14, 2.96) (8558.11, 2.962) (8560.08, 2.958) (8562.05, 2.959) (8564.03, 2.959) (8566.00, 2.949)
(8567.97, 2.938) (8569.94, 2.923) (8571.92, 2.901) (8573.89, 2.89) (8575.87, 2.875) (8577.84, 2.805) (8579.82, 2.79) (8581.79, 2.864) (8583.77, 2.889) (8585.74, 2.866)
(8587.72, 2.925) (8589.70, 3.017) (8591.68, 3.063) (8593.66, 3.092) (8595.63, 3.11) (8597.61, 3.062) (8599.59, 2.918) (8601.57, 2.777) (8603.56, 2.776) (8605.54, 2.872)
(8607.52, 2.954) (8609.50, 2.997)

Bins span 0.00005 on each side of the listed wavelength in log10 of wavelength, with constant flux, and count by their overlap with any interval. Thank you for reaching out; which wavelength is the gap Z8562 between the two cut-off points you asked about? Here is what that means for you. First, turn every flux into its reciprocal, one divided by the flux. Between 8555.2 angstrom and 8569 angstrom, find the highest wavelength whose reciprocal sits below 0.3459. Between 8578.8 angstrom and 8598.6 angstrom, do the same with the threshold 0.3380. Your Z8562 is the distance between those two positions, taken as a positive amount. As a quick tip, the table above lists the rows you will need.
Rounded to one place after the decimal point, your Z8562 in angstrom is 29.6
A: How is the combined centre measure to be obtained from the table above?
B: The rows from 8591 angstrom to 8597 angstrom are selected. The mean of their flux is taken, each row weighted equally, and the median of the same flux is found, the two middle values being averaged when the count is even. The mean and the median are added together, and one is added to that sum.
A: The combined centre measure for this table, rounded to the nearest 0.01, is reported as 7.18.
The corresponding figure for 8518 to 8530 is 6.80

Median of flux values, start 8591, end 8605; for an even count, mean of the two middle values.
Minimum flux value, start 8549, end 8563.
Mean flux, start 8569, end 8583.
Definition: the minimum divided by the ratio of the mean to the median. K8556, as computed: 3.03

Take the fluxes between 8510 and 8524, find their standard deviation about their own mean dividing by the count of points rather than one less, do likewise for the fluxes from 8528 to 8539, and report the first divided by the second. 2.2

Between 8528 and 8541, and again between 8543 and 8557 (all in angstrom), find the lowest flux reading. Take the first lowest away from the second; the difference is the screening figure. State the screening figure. -0.10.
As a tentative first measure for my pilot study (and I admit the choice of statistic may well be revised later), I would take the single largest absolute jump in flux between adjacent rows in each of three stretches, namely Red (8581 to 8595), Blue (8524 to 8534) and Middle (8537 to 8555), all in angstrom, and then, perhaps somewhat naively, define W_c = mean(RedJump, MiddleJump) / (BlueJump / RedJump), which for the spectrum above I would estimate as 0.22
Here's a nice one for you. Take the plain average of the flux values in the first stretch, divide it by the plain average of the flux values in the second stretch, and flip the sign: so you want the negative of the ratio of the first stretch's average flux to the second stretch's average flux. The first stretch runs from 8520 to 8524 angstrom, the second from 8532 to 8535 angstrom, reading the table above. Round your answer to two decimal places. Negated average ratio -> -0.96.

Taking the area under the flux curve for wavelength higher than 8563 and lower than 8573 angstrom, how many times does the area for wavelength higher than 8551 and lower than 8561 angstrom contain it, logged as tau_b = 1.00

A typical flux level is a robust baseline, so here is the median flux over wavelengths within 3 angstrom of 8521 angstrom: 2.85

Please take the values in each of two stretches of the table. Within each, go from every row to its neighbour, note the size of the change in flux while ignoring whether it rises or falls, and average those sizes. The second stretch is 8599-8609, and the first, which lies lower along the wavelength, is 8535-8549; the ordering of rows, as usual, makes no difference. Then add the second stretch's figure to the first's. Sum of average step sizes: 0.112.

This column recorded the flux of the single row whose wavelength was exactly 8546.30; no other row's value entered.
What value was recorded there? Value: 2.808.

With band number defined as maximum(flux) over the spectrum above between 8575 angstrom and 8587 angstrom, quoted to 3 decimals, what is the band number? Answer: 2.889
